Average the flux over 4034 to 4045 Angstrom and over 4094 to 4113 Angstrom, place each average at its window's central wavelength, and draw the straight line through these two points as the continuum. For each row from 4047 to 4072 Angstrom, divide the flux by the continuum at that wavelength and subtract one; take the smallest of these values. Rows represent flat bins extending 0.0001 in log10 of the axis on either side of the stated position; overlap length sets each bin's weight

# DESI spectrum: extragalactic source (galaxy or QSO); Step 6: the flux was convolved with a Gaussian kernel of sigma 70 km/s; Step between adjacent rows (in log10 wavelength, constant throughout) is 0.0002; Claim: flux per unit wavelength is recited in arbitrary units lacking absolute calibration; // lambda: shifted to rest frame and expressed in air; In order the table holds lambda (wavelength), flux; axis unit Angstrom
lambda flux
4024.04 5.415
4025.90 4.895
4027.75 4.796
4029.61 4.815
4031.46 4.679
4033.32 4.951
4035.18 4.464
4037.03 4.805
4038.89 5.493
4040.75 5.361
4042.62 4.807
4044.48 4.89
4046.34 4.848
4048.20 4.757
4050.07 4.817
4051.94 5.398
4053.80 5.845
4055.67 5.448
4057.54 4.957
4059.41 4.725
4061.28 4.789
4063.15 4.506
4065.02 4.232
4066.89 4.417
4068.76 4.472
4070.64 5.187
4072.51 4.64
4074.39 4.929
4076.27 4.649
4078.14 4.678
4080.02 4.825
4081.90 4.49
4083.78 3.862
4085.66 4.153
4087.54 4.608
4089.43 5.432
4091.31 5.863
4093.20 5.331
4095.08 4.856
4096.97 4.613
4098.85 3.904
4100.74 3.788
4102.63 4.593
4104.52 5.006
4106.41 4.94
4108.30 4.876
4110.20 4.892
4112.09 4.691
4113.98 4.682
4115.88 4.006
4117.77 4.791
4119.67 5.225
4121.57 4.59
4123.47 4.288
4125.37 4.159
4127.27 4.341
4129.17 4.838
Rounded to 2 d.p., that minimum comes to -0.12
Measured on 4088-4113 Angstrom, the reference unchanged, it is -0.18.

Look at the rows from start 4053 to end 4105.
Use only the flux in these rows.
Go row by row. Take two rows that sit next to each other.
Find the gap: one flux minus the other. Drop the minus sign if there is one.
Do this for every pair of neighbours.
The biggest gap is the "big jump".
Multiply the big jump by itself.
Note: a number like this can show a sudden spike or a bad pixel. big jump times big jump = 0.68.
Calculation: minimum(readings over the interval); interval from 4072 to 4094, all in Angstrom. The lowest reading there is 3.862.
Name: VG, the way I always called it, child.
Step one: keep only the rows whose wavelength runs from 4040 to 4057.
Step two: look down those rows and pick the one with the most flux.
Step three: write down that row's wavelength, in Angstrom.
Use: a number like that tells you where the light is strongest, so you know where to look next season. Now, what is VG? 4053.80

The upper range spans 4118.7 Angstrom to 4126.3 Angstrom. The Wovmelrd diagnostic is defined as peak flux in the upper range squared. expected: 27.3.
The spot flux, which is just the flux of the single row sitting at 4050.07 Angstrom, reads 4.817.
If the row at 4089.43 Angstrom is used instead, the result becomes 5.432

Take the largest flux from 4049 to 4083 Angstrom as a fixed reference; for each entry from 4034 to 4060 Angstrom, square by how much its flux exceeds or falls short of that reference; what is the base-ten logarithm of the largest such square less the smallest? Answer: 0.28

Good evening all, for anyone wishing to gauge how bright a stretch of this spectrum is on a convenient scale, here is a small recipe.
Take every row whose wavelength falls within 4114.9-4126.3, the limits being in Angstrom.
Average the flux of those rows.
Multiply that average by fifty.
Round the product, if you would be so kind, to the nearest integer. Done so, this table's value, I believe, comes 225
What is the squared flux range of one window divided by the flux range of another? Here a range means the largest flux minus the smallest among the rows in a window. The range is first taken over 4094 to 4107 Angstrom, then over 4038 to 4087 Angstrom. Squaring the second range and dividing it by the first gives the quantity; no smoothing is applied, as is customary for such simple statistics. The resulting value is 3.2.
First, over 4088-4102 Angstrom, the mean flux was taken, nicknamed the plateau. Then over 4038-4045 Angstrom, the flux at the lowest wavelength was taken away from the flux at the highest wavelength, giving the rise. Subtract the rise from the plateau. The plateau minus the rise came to 5.4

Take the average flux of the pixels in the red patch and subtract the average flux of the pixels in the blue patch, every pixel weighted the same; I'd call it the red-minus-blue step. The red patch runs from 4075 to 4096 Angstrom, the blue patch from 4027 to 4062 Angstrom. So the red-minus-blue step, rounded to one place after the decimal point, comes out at -0.2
